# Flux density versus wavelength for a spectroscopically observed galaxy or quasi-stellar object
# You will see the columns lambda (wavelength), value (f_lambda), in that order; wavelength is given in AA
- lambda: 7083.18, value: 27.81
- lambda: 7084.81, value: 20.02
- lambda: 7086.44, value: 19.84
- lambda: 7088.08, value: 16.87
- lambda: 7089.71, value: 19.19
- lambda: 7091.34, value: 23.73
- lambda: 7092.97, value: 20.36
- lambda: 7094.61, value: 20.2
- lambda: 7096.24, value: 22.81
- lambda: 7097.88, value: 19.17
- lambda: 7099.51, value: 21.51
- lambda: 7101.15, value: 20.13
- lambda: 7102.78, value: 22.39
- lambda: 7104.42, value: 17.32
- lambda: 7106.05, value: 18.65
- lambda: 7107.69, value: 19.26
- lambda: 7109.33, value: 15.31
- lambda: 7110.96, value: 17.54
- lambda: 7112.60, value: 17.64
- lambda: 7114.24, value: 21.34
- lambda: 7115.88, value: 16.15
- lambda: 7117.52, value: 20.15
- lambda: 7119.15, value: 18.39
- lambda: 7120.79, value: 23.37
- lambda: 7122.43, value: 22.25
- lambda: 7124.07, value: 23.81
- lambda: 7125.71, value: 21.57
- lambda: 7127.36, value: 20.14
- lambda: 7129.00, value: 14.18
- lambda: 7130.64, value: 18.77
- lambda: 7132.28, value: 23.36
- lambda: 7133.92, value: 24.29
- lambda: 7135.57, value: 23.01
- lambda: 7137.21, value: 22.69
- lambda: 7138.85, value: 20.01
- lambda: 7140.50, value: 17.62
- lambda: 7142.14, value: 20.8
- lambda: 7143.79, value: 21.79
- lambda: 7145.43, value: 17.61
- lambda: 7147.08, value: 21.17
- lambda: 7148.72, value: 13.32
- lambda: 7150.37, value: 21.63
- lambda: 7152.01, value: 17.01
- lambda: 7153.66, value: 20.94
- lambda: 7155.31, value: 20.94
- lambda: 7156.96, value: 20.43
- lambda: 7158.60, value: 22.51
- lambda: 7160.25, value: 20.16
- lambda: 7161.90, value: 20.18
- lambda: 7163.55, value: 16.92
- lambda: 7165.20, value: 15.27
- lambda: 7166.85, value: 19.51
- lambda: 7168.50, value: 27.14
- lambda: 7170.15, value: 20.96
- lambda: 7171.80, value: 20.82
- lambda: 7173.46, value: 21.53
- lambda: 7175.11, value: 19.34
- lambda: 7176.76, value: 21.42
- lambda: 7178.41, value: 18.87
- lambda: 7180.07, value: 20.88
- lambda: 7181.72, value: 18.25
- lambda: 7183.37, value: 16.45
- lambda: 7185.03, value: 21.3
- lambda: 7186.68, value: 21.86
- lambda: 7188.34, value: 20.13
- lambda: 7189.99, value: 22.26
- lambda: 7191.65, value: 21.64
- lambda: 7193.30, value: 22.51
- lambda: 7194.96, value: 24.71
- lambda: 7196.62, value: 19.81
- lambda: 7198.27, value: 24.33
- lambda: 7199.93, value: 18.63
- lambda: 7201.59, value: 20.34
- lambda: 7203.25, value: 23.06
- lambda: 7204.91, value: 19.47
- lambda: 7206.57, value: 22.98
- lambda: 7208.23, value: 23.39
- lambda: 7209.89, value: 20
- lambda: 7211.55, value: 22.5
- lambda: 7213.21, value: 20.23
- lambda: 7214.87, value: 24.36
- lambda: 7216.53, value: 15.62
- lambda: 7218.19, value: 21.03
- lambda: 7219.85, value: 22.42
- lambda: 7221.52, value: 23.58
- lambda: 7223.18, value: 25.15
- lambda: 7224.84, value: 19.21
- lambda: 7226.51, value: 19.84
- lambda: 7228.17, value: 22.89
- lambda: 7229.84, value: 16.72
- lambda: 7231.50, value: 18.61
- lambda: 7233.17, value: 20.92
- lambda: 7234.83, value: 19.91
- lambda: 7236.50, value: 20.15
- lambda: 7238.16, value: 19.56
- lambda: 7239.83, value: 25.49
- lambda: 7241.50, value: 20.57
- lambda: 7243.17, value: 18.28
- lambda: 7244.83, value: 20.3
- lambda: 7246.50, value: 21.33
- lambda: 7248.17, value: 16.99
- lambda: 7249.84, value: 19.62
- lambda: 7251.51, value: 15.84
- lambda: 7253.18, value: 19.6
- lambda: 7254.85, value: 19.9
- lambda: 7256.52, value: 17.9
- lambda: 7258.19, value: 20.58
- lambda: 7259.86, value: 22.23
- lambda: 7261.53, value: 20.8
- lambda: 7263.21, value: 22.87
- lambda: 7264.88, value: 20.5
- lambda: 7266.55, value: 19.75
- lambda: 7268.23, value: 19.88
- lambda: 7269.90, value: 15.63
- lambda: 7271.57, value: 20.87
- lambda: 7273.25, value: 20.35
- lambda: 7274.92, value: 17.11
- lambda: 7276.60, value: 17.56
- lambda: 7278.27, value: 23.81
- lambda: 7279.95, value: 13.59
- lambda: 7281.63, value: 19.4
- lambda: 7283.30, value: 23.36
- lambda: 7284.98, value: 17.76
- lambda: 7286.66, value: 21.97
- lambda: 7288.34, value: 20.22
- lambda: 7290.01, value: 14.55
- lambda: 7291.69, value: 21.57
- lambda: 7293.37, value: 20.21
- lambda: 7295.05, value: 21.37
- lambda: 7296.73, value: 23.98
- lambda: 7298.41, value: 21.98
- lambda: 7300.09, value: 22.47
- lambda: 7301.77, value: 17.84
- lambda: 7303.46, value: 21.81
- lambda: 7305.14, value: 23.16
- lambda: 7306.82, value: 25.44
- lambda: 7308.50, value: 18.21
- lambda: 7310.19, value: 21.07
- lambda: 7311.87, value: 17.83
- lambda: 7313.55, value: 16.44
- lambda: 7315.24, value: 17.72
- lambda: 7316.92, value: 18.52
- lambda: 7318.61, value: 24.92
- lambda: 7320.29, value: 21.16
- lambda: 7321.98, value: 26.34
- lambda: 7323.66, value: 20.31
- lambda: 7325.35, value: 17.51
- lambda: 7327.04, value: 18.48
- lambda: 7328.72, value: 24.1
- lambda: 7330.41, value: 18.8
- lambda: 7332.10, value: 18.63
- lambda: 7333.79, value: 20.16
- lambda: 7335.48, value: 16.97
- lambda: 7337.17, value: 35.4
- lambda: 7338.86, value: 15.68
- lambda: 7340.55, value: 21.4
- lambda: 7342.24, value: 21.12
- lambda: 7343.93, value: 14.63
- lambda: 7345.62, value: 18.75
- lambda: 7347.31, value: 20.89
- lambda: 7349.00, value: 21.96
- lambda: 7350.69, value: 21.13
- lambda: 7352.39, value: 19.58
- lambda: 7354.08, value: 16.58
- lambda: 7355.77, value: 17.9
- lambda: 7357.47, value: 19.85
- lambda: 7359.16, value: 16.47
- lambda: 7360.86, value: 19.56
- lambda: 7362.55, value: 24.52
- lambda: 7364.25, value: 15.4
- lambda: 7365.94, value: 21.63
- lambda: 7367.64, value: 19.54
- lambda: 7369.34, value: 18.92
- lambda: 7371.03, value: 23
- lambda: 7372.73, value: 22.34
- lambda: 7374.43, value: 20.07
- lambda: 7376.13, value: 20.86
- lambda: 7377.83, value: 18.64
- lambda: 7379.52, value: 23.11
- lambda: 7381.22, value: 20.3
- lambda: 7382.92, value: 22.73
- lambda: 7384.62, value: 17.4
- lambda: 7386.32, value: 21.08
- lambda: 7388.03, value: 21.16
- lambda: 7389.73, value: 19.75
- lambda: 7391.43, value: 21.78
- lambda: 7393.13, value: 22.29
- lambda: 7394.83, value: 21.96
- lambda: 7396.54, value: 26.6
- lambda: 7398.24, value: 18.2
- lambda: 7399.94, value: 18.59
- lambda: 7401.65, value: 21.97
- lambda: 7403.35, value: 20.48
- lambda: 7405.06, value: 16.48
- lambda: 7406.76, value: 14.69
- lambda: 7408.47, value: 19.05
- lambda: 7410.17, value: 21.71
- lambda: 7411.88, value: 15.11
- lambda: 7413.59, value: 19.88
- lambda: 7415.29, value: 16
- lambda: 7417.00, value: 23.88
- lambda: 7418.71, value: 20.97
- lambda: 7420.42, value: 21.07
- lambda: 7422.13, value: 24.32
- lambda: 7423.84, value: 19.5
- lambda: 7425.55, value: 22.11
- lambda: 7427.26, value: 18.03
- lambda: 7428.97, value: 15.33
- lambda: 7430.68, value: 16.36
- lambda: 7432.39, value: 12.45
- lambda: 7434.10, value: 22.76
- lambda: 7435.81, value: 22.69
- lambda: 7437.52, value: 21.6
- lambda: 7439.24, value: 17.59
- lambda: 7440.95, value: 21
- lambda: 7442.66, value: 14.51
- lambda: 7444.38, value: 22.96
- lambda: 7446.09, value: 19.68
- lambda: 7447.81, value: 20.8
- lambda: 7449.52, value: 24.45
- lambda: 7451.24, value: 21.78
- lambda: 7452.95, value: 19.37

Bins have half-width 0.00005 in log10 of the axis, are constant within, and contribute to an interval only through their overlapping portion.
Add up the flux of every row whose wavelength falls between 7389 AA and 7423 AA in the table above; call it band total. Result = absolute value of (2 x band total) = 810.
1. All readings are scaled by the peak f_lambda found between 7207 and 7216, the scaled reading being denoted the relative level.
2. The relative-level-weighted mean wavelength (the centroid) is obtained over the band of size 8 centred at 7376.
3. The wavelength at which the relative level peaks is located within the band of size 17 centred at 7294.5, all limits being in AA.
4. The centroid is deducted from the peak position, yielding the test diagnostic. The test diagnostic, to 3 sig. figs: -79.4 AA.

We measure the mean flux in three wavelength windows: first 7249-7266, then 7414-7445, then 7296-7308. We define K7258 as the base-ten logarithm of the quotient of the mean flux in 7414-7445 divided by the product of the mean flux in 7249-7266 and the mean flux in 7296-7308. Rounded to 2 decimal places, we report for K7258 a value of -1.36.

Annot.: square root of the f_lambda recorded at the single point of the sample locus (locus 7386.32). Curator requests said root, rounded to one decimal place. 4.6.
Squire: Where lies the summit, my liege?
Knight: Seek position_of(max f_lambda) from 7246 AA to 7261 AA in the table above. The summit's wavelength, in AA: 7259.86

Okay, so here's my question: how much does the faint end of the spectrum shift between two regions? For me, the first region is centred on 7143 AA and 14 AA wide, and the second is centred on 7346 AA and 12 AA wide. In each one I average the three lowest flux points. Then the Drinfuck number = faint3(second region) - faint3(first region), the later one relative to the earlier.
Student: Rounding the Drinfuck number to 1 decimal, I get 1.9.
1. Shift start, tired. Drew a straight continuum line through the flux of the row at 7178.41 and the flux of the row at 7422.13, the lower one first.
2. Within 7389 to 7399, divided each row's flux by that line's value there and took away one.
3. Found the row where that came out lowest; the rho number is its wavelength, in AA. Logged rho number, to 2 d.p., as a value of 7398.24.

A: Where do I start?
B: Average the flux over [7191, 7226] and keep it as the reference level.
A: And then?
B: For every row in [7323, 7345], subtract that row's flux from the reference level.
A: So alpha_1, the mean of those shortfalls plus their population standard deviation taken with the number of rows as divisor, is 6.4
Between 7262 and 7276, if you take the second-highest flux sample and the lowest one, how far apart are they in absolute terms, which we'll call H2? 5.2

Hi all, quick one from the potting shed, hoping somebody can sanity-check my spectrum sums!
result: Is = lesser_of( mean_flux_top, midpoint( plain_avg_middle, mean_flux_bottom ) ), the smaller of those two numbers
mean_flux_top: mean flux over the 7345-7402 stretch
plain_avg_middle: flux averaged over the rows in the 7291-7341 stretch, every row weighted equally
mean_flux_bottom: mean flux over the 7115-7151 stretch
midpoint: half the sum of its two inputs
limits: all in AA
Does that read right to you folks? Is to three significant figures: 20.4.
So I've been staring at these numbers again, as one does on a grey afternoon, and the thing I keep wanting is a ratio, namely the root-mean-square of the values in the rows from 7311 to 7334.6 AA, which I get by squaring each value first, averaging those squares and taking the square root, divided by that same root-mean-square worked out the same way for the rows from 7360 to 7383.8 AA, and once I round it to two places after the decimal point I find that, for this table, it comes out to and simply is 0.97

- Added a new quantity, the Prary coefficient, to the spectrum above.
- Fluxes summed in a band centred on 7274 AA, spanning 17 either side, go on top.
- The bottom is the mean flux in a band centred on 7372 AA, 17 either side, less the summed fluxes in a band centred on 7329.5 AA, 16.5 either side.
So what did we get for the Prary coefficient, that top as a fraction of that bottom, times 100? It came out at -102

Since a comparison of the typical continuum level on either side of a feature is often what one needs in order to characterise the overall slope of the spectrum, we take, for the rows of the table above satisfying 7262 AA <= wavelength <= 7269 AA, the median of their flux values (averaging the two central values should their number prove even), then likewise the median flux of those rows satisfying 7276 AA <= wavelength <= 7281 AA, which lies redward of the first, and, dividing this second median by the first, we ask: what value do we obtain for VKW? 0.87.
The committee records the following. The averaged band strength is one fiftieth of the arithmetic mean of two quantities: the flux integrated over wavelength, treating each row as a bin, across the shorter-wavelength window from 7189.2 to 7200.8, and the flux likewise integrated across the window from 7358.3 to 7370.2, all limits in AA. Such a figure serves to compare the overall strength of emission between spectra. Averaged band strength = 4.86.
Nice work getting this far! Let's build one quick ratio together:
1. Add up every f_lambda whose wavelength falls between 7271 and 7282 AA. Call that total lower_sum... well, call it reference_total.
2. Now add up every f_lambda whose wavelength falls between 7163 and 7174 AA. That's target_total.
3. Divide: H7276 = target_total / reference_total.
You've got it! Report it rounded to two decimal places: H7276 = 1.07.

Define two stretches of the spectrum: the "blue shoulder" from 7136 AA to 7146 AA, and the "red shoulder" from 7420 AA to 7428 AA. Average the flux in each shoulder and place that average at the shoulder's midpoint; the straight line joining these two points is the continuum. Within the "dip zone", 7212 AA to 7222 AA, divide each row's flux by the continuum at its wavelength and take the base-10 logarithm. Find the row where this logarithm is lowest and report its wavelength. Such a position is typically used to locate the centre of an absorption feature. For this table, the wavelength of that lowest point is 7216.53 AA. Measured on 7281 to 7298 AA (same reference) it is 7290.01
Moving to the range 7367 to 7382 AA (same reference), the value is 7377.83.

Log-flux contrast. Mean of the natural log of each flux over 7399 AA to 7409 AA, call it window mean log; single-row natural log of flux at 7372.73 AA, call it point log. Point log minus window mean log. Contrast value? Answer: 0.20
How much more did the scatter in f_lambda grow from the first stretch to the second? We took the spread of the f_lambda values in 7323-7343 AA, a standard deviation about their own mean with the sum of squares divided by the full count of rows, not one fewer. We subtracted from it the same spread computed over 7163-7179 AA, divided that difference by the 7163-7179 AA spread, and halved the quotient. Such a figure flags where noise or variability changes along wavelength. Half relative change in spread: 0.32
